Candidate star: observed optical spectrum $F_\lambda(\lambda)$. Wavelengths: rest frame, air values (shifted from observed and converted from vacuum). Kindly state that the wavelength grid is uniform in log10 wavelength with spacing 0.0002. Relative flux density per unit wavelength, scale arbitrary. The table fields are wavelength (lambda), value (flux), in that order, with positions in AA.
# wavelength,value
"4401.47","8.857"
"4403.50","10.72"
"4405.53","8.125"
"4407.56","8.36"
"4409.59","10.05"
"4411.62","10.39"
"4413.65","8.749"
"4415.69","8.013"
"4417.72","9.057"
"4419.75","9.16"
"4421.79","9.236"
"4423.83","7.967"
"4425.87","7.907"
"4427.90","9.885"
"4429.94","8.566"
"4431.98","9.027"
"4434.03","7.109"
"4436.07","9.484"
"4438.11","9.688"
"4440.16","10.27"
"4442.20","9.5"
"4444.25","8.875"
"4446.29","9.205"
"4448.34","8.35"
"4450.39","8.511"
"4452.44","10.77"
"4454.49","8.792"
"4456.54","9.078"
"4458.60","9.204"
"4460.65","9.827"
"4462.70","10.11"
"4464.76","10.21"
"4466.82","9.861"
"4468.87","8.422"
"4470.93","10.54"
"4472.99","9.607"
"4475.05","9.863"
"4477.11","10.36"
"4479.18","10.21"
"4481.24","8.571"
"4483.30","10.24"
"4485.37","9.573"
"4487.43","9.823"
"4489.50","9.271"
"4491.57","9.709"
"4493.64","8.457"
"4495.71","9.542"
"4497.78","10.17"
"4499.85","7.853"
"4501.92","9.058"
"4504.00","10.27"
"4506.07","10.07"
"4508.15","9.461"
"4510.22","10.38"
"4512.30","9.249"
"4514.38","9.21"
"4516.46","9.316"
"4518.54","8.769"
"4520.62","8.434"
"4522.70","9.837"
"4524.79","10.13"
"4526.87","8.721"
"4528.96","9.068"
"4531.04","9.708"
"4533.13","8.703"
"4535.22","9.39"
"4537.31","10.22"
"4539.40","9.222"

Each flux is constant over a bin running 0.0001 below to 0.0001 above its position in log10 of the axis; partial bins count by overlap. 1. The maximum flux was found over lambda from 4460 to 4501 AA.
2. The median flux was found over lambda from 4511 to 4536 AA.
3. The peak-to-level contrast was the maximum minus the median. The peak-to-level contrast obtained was 1.3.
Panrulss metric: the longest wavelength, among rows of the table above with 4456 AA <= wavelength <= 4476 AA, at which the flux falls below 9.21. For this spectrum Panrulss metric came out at 4468.87 AA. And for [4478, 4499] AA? 4493.64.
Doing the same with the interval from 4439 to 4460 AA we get 4458.60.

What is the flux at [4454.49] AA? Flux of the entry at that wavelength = 8.792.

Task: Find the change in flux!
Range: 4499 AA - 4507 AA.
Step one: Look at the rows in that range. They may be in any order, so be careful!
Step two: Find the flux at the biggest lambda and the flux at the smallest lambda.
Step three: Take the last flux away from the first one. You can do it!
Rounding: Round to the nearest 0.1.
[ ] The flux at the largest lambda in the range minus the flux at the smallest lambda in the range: 2.2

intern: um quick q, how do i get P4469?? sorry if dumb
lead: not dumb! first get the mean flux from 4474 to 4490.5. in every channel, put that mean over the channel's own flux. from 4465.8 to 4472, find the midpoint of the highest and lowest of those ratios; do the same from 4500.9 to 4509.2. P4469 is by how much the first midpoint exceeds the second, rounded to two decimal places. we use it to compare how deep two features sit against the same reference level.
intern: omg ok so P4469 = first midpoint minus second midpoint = 0.03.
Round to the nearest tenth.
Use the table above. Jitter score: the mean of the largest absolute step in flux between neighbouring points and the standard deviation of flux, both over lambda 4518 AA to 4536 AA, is 1.0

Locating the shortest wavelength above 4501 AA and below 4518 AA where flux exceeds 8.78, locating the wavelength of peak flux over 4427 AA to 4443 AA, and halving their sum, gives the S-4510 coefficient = 4471.0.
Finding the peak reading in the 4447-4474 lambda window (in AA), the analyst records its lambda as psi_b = 4452.44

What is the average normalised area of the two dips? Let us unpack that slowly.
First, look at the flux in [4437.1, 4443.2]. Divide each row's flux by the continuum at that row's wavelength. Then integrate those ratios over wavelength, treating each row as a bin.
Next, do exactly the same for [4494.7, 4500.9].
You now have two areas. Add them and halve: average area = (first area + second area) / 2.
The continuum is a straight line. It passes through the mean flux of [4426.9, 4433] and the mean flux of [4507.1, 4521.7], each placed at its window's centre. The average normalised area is 6.4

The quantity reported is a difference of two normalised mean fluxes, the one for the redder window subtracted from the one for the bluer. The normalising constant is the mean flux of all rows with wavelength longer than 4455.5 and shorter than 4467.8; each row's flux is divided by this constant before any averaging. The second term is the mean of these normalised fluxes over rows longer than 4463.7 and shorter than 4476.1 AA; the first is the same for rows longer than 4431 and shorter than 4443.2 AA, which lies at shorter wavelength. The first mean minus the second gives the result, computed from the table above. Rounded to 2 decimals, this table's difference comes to -0.06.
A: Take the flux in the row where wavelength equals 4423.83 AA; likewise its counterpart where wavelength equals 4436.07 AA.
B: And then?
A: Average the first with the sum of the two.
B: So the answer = 12.7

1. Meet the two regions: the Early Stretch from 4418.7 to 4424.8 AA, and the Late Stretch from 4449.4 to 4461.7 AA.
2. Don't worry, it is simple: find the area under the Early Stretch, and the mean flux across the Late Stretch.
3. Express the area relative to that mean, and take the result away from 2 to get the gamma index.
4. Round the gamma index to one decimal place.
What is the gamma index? -3.7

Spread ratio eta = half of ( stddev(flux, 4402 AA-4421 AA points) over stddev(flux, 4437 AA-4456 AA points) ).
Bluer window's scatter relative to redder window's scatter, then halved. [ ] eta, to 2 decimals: 0.61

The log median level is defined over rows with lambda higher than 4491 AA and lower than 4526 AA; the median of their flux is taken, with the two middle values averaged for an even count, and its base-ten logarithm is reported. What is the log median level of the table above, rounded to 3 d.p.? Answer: 0.976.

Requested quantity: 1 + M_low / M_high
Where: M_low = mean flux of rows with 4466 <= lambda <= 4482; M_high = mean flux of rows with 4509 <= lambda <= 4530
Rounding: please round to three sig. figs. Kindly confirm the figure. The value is 2.04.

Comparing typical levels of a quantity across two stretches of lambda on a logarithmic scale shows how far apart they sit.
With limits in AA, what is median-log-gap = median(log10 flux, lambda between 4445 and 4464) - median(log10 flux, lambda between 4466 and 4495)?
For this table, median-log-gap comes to -0.026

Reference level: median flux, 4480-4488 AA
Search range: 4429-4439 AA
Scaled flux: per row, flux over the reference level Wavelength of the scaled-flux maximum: 4438.11 AA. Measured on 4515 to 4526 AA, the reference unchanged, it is 4524.79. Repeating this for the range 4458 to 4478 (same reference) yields 4470.93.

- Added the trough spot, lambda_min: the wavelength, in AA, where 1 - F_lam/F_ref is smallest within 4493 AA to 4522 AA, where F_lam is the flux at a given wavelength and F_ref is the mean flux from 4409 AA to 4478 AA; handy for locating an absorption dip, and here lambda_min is 4510.22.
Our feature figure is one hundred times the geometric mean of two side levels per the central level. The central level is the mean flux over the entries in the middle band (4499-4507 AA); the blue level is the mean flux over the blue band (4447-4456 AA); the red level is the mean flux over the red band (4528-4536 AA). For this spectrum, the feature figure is 98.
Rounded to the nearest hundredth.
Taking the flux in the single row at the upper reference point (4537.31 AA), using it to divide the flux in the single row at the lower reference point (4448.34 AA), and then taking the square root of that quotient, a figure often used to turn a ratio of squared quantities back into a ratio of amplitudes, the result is 0.90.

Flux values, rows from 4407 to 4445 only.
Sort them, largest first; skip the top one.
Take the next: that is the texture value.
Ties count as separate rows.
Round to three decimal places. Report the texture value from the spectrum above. 10.270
